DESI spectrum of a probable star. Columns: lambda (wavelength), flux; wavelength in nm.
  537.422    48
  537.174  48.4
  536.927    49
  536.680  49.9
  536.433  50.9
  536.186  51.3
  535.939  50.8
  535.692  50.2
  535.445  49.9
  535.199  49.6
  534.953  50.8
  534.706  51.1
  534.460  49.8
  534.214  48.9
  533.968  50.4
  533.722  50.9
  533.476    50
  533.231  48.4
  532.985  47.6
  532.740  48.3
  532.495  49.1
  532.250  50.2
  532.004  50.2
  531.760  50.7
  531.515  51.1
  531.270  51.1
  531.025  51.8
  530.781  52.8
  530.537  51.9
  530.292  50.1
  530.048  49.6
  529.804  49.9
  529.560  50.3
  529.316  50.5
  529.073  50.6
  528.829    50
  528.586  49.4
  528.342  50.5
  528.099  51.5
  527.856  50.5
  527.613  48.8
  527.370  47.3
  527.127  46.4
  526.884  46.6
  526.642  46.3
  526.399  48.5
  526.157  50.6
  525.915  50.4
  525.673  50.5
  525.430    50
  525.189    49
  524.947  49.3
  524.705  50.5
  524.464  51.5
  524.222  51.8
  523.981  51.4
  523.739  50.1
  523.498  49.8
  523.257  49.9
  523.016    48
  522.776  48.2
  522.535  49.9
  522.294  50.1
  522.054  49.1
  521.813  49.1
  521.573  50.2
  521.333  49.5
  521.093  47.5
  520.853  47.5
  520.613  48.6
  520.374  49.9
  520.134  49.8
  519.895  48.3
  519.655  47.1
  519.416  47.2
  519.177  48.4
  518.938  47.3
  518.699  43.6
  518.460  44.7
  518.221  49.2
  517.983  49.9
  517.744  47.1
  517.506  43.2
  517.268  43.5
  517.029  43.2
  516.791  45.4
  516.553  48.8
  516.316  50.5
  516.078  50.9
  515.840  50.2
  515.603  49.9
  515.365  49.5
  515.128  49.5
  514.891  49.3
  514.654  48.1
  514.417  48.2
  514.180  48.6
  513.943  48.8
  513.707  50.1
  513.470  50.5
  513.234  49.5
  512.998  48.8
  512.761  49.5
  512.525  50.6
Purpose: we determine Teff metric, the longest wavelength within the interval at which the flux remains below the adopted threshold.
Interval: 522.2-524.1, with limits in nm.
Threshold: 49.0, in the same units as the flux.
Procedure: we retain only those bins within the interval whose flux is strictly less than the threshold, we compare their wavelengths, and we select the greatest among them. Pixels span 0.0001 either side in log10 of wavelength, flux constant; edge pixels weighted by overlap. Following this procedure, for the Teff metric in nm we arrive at 523.016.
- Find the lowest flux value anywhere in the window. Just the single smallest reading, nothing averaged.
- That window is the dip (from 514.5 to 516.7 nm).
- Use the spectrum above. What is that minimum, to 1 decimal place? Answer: 48.1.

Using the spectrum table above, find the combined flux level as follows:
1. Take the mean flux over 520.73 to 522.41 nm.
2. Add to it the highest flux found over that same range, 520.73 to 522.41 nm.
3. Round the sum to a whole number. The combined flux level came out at 99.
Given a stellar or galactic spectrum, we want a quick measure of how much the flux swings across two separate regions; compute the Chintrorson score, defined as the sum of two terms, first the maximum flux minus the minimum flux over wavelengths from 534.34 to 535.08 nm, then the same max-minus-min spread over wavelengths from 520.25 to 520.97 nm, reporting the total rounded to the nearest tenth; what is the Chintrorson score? 3.7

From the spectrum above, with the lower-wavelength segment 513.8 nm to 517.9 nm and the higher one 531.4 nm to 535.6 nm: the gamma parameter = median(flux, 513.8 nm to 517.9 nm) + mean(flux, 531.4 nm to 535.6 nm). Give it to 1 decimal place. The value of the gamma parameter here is 98.6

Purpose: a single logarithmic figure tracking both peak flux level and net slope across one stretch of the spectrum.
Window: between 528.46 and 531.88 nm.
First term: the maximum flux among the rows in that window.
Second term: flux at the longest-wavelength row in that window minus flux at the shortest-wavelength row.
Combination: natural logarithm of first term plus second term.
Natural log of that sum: 3.991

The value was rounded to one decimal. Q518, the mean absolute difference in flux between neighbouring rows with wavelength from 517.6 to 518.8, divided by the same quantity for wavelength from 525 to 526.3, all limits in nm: 5.1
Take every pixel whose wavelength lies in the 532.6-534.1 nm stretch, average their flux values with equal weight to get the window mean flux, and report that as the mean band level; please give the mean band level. 49.3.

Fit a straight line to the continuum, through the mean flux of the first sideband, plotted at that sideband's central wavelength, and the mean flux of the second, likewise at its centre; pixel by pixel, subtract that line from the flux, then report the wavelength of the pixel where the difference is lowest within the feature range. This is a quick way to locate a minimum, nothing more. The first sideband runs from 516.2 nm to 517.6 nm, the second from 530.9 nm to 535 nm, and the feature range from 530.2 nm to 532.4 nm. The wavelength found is 532.250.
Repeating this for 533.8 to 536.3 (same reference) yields 534.214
